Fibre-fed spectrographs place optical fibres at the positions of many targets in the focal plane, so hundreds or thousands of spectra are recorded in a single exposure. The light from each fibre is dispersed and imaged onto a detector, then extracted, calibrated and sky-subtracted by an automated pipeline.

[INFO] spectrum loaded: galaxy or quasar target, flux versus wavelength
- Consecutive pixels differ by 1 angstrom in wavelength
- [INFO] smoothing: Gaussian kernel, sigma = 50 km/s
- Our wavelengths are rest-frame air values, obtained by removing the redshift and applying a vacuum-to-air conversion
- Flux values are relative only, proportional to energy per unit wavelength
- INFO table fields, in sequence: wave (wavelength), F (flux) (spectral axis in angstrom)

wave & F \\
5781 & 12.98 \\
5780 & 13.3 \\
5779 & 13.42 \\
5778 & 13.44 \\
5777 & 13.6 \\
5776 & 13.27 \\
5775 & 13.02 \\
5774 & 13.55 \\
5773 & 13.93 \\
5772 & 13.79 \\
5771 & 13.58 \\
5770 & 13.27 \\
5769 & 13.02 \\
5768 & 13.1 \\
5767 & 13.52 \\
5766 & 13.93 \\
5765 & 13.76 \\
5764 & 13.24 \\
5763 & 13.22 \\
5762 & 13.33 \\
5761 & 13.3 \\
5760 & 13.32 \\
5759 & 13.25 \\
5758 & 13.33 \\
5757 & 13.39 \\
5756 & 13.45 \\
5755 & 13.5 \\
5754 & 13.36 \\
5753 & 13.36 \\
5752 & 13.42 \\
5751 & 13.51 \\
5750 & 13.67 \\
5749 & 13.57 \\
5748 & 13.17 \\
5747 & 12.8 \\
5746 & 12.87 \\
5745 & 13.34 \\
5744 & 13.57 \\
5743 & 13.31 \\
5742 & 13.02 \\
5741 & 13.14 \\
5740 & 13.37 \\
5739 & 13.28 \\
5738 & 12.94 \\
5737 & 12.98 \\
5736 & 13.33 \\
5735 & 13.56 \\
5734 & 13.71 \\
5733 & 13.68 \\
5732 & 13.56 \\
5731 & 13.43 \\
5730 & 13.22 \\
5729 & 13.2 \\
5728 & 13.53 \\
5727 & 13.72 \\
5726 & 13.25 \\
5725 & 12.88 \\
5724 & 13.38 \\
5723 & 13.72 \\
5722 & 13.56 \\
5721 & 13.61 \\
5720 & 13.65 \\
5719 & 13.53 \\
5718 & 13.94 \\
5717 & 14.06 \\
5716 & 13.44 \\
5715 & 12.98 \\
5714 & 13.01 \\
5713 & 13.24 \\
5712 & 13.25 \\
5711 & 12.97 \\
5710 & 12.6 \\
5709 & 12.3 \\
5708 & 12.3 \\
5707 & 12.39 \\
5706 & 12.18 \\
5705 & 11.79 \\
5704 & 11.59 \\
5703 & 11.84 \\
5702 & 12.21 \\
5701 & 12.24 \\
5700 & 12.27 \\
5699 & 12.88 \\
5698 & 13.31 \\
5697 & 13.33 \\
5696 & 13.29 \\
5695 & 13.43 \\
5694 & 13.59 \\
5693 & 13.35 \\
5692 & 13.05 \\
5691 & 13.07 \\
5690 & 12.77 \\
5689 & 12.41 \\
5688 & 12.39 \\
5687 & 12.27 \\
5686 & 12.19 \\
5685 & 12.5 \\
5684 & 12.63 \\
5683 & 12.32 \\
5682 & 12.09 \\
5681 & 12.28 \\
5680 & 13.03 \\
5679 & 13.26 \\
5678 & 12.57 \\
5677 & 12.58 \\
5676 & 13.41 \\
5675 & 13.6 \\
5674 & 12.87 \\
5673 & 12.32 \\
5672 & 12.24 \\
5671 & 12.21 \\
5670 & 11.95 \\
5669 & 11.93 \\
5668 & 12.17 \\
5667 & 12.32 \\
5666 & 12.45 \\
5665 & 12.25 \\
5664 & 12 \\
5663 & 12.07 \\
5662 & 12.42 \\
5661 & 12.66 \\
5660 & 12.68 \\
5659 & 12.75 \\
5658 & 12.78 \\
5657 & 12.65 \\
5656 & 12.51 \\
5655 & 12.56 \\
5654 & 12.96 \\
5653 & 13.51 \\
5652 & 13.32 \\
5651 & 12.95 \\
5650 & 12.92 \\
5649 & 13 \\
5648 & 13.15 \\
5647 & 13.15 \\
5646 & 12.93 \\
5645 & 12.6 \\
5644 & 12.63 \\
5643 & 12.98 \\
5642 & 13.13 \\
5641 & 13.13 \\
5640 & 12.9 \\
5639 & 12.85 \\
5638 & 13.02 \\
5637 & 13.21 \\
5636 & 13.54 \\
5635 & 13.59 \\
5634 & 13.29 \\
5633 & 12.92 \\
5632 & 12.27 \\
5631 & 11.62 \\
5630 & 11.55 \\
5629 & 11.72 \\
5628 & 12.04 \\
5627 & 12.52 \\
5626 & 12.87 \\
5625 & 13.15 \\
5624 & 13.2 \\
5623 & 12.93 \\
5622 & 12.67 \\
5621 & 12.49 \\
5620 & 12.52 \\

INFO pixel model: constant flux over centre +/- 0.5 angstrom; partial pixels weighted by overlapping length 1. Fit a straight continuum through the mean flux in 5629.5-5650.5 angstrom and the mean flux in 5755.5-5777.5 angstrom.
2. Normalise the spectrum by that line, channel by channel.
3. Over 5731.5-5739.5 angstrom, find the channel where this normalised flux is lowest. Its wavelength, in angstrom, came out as 5738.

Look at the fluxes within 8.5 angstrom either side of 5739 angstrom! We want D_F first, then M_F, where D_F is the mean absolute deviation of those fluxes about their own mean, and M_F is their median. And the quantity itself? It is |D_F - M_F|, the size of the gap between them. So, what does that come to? 13.1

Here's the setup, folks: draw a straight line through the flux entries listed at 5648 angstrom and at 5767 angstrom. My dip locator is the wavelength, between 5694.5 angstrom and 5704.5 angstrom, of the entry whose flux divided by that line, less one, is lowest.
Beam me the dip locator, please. 5704 angstrom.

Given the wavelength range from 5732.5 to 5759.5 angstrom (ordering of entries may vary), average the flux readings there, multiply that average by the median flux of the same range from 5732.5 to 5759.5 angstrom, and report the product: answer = 178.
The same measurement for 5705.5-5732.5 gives 175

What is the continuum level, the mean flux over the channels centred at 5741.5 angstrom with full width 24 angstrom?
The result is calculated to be 13.3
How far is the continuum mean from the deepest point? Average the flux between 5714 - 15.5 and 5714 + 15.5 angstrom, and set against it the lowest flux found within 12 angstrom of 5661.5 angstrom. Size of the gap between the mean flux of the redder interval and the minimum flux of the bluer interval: 1.0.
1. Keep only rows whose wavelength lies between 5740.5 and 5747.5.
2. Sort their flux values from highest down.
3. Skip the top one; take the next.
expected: 13.34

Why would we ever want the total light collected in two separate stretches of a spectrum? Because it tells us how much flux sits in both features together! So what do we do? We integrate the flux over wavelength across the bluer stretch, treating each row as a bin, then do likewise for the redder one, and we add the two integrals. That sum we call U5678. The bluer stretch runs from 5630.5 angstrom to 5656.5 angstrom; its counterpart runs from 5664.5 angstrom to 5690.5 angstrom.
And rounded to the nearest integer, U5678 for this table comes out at 662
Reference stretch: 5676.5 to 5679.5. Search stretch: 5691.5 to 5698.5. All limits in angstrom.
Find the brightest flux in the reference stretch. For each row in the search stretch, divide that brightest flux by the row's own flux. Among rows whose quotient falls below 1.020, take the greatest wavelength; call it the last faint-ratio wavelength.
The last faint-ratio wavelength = 5698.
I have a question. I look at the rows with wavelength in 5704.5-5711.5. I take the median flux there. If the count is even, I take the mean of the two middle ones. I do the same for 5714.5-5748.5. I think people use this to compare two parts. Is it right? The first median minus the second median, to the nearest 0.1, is -1.1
